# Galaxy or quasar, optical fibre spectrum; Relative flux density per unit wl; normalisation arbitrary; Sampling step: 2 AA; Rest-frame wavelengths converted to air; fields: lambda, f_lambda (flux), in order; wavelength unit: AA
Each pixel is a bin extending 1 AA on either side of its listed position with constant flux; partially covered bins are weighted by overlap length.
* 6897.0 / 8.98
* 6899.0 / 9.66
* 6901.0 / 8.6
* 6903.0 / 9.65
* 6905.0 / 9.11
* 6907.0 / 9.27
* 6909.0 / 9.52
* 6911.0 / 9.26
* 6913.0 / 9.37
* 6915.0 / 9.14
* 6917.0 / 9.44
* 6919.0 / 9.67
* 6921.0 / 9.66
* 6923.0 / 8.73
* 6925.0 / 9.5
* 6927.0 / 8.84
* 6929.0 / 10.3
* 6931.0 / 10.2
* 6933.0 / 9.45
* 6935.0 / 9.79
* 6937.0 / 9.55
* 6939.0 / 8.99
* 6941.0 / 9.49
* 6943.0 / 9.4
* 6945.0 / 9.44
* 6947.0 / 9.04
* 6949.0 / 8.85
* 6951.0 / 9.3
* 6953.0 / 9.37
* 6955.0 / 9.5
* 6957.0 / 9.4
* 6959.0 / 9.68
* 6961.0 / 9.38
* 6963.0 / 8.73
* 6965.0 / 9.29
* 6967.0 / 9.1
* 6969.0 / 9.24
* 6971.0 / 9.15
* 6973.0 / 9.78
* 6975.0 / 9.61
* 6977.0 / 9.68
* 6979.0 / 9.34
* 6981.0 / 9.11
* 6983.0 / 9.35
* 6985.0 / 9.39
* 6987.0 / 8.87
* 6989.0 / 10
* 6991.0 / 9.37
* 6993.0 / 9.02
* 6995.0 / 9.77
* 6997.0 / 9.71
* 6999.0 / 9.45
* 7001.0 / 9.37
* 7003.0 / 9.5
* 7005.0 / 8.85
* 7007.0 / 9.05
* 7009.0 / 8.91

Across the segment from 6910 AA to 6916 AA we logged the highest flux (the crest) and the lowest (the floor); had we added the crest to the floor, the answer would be 18.5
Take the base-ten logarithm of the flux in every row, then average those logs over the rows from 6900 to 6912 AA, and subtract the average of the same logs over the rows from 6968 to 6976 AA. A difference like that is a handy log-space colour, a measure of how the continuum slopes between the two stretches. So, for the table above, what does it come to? -0.010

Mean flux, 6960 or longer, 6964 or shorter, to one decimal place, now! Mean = 9.1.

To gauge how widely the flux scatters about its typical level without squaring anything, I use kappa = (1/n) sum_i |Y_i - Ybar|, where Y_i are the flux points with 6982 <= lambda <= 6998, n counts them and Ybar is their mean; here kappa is 0.29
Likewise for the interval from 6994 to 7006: 0.22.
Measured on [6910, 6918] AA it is 0.10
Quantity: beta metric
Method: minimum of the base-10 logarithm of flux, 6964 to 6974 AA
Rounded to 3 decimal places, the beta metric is 0.959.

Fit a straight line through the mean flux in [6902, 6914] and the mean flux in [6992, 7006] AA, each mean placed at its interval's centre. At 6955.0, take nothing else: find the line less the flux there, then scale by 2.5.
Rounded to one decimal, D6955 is -0.3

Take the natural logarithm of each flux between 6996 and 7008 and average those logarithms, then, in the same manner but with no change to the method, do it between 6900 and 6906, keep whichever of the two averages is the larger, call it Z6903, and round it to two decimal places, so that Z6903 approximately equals 2.23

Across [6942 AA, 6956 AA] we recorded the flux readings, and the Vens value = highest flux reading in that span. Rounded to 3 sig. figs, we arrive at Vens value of 9.50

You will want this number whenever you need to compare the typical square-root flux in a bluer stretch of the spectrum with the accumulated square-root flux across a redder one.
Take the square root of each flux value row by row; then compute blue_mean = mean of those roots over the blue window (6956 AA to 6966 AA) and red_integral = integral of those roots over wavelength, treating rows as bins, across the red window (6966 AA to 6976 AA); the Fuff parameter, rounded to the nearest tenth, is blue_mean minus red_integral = -27.6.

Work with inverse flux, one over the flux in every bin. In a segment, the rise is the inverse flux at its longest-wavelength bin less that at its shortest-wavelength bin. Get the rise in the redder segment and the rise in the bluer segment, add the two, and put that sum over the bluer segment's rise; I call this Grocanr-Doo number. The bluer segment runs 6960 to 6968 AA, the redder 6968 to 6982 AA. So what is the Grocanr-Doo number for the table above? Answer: 1.47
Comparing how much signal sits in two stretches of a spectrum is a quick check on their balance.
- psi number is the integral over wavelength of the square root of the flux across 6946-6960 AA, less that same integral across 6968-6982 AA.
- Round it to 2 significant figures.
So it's -0.25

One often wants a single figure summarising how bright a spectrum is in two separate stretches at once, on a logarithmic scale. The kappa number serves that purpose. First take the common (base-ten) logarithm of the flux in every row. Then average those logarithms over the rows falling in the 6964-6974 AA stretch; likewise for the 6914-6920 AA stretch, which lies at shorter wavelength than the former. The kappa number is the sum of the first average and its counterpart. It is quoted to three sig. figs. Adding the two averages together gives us 1.94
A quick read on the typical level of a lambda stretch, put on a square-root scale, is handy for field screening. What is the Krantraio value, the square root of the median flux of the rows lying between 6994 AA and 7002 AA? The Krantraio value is 3.10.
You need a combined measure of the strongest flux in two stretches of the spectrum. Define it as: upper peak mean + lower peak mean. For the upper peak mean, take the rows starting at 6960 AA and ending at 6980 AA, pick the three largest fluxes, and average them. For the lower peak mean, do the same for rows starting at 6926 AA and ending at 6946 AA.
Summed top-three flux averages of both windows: 19.8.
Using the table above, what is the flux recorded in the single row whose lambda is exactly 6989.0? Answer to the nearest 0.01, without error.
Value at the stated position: 10.00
